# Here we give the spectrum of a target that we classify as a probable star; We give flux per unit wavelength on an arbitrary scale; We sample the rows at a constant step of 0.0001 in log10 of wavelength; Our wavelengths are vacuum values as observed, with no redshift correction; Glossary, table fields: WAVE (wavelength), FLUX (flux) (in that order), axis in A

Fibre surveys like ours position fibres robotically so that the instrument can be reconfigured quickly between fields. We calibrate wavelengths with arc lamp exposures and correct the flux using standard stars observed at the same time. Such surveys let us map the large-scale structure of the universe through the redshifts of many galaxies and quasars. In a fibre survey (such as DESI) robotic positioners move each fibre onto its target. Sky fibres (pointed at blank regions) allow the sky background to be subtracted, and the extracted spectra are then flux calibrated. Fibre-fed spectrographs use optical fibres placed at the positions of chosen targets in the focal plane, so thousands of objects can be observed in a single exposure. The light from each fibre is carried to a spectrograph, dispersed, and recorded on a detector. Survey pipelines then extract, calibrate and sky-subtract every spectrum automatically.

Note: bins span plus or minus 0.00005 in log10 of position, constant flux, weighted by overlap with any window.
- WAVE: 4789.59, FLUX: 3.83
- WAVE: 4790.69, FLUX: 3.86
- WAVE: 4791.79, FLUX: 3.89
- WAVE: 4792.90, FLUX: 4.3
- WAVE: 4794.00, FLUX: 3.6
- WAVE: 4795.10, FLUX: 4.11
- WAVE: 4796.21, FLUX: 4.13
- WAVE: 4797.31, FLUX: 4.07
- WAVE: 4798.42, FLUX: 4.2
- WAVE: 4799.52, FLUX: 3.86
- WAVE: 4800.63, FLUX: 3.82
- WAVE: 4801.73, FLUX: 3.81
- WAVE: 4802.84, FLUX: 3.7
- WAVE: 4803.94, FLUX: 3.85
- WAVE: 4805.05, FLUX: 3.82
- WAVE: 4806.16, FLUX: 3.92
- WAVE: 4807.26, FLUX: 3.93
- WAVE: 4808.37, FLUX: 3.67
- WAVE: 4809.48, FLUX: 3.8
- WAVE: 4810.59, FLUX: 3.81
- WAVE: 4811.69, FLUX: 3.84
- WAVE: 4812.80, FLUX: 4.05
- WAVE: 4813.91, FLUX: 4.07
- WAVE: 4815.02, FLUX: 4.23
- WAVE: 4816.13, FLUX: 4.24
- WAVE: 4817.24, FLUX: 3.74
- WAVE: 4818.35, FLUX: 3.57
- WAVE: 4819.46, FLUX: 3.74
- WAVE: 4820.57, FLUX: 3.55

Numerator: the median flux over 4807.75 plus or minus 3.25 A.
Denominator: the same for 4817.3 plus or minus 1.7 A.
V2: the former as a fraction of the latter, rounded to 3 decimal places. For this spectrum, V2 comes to 1.020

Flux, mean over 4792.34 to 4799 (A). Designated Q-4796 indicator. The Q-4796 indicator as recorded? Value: 4.07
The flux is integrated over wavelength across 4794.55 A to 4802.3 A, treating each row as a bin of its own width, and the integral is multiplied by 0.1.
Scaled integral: 3.1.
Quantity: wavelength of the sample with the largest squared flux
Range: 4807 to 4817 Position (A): 4816.13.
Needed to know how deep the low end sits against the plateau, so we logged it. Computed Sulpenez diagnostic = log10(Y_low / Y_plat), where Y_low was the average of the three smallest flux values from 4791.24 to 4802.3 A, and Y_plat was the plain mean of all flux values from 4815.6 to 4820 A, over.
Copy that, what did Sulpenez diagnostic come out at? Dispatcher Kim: -0.01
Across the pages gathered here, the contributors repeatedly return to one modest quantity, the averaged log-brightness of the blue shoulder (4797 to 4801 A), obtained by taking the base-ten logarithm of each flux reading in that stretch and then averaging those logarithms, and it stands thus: 0.600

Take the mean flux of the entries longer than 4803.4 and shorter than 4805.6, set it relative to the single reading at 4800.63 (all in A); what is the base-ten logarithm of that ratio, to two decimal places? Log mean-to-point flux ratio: 0.00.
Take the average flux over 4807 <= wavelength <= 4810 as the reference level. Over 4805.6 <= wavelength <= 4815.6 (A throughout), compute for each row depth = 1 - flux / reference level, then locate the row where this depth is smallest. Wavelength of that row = 4815.02 A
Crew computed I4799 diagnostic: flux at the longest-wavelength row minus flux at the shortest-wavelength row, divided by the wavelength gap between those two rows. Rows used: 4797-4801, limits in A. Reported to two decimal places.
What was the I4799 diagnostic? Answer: -0.08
